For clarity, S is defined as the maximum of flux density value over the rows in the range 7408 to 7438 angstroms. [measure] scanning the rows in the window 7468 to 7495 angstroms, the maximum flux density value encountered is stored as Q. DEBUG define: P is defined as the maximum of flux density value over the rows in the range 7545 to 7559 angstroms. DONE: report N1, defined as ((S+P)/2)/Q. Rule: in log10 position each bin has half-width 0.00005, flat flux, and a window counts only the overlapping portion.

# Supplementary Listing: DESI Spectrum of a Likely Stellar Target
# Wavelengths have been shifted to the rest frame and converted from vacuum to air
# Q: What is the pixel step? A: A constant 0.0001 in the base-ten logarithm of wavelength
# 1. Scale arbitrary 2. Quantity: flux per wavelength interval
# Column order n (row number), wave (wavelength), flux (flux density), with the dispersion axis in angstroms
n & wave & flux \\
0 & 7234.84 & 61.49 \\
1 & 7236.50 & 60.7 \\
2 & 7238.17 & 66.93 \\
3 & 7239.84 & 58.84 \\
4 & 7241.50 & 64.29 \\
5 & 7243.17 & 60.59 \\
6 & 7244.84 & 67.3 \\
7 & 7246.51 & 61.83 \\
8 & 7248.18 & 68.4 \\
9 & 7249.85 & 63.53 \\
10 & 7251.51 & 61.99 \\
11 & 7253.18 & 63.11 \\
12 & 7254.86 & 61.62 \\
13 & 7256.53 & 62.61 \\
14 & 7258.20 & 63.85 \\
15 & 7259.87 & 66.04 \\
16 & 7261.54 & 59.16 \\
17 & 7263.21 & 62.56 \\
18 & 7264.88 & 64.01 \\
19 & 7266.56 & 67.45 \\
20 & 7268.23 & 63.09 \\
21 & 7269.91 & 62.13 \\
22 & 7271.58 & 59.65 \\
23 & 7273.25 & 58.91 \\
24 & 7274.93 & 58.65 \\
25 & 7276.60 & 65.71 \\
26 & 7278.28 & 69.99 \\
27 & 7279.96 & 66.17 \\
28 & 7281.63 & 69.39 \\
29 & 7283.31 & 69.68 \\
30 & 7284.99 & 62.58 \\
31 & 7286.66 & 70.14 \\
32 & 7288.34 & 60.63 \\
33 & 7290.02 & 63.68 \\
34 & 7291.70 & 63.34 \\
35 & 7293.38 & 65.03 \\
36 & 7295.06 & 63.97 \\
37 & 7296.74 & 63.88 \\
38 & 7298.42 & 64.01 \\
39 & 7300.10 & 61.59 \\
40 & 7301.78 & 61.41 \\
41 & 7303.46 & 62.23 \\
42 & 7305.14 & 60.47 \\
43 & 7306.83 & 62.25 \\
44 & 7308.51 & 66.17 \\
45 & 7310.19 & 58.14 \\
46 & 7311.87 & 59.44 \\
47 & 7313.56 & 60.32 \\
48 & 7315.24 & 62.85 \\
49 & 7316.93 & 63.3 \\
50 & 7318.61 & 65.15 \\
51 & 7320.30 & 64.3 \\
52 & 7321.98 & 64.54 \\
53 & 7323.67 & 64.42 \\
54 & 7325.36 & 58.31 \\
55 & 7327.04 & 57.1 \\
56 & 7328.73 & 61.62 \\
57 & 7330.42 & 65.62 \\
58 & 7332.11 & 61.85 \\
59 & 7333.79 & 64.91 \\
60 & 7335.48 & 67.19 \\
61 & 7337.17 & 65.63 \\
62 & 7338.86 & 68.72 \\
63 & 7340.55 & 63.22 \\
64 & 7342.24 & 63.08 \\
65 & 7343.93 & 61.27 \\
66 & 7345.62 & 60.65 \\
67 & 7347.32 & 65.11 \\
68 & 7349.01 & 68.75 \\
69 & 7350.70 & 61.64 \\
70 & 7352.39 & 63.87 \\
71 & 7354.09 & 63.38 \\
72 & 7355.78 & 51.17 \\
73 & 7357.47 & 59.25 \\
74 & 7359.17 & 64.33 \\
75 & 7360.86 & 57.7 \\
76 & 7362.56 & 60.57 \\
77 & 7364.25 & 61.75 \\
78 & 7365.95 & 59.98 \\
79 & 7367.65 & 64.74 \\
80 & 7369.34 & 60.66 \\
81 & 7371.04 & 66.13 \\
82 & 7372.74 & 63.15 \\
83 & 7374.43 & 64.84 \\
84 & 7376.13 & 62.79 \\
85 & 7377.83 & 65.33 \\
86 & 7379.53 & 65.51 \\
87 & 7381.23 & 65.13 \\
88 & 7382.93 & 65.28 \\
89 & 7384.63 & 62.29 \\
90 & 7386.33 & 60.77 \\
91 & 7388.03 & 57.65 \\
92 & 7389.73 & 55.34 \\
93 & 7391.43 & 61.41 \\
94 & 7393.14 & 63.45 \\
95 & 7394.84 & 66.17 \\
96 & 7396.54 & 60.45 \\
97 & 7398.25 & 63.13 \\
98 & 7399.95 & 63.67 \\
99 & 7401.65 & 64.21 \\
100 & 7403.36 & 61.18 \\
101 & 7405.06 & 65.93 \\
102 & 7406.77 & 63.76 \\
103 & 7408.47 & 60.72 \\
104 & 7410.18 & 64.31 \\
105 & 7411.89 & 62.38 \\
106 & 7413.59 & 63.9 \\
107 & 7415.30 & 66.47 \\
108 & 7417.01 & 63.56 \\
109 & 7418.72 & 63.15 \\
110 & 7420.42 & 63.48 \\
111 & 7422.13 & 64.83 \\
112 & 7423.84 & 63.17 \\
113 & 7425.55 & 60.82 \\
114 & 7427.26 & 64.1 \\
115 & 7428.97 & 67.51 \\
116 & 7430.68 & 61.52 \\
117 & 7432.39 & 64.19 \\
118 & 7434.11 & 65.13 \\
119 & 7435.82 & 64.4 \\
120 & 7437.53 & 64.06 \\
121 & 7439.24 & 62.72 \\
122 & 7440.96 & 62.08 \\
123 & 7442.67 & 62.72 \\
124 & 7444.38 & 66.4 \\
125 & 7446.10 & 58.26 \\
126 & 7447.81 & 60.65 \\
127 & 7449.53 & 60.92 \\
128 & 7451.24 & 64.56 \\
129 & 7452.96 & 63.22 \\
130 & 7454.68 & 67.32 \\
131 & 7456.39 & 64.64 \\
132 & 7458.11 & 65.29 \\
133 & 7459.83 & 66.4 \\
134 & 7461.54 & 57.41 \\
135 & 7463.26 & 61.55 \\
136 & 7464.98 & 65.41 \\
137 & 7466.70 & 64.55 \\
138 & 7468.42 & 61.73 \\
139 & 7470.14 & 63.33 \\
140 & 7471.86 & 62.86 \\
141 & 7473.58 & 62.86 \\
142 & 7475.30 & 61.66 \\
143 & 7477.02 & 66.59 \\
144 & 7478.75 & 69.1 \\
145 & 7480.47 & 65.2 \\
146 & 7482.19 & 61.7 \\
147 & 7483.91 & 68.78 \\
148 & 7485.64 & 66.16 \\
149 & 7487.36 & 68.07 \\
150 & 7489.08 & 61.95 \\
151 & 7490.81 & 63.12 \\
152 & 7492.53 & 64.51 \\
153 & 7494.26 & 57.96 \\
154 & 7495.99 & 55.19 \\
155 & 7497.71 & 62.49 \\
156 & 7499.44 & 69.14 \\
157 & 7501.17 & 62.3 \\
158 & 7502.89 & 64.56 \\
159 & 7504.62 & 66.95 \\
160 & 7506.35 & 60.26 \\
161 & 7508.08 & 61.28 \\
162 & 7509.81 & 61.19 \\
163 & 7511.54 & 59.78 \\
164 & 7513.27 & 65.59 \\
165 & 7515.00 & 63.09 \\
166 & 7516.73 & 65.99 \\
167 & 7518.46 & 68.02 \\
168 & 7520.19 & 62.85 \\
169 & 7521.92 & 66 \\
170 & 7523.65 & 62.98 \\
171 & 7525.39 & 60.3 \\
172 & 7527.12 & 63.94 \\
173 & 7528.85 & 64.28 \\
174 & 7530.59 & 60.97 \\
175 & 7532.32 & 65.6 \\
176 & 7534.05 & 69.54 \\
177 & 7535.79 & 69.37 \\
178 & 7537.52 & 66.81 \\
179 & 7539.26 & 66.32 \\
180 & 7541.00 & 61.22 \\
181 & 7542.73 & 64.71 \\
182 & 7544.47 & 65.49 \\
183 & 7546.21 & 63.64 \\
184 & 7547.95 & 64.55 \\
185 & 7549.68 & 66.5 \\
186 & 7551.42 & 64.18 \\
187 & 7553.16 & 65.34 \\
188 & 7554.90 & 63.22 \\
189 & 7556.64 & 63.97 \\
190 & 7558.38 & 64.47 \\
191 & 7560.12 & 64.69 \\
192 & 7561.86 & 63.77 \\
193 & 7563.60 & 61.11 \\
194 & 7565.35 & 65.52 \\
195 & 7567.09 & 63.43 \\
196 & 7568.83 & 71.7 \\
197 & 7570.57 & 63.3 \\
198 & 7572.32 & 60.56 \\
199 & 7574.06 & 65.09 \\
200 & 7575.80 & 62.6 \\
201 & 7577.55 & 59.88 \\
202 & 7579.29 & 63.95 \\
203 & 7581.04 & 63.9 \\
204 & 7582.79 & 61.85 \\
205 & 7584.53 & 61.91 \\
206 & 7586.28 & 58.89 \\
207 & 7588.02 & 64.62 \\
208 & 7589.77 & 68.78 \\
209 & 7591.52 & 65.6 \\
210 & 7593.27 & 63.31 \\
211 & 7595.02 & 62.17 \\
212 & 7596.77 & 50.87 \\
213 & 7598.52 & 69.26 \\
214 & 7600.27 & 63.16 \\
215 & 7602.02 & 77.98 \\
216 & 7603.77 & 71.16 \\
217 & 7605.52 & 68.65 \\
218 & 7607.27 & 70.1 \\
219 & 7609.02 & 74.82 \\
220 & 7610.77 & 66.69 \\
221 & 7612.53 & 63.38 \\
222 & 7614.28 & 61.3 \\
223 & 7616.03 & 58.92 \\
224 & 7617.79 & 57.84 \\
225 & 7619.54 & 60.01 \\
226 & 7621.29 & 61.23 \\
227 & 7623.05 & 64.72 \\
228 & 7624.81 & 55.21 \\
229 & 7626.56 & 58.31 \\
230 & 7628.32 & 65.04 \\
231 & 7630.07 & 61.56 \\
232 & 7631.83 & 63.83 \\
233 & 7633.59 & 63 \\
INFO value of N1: 0.97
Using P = 66.5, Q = 69.1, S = 67.51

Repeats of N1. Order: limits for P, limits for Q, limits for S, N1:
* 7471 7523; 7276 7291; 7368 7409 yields 0.96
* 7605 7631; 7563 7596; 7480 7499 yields 1.00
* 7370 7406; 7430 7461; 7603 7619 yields 1.05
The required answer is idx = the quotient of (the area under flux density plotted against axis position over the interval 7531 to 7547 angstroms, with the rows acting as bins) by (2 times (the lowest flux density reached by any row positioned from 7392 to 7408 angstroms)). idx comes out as 8.7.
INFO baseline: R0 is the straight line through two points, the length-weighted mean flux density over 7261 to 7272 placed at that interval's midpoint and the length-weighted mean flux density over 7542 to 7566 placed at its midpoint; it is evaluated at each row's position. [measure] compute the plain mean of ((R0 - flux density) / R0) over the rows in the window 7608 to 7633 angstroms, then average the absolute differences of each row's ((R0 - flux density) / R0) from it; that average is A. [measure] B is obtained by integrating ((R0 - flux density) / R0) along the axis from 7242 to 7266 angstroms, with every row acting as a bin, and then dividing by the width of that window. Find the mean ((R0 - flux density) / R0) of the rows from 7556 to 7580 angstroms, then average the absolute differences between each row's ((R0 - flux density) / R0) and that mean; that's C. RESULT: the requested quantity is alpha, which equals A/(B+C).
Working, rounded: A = 0.054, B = -0.011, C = 0.028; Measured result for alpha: 3.2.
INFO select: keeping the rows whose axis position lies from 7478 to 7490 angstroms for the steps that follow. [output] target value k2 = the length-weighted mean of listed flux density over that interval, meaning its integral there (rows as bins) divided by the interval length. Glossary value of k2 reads 65.8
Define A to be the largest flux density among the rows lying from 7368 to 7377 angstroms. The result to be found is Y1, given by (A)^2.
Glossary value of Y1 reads 4373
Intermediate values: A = 66.13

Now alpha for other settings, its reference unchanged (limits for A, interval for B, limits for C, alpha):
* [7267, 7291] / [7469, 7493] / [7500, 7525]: 2.5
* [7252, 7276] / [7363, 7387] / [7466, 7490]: 0.9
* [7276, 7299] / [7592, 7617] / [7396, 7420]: 24.3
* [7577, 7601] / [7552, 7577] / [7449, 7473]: 1.3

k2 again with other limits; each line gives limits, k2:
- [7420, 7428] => 63.2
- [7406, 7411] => 62.9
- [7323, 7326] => 61.3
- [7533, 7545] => 66.2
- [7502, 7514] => 62.8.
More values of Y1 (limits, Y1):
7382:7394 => 4261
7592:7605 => 6081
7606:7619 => 5598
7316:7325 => 4245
